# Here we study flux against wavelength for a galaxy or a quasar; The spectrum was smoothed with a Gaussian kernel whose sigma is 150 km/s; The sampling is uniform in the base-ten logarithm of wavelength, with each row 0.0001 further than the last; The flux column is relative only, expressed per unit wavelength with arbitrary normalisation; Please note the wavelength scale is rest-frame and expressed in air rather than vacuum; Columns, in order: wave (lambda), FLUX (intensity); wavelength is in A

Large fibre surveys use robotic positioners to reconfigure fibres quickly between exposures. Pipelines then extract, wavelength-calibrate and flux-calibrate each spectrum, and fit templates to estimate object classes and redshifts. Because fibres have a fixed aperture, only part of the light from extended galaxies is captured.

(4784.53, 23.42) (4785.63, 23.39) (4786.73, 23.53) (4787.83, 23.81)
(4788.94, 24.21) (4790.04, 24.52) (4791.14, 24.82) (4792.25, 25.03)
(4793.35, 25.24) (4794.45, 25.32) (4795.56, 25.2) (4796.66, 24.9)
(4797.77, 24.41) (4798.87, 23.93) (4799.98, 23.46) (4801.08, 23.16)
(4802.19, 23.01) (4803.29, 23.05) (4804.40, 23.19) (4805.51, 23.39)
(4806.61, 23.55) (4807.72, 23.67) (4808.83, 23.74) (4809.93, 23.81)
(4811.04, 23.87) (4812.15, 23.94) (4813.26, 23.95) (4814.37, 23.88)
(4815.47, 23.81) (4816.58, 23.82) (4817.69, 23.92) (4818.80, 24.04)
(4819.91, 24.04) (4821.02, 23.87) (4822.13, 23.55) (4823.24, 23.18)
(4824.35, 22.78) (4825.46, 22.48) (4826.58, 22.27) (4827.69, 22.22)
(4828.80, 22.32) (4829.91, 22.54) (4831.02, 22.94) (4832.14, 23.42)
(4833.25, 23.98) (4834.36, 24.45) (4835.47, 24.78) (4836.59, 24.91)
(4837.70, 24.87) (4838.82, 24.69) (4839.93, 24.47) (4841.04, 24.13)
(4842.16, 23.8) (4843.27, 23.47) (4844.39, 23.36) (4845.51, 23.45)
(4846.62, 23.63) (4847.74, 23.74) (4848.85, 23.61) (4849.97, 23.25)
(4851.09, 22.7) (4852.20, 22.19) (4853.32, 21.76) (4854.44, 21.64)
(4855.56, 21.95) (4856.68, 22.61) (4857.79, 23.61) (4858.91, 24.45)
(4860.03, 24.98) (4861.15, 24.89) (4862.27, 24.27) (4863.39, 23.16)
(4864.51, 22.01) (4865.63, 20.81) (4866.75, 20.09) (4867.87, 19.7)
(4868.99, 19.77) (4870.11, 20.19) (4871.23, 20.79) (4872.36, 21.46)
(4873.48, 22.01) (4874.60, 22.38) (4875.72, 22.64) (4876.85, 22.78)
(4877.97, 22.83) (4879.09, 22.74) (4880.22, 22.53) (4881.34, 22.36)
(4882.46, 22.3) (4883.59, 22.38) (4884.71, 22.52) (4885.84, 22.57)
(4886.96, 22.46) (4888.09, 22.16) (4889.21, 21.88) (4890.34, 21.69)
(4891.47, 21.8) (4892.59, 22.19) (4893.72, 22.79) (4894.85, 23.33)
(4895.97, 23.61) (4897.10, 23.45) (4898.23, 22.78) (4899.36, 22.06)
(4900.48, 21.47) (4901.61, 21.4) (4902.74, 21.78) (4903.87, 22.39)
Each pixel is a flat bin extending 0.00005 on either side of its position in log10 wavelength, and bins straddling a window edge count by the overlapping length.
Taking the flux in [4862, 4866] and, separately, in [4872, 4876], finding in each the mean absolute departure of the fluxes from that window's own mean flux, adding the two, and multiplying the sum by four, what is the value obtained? 6.2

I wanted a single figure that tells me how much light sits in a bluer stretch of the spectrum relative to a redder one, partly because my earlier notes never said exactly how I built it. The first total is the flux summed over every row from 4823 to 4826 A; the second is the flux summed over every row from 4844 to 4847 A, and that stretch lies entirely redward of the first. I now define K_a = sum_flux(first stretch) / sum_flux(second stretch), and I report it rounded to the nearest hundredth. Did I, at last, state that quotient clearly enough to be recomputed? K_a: 0.97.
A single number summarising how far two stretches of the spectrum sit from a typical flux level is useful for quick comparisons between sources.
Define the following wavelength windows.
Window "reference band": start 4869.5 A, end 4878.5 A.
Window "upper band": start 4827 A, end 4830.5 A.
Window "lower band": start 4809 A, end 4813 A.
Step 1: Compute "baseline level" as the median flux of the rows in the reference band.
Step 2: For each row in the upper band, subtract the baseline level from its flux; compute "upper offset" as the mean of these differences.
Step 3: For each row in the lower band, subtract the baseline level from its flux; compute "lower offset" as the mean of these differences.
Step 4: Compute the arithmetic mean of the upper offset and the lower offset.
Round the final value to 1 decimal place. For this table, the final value 0.9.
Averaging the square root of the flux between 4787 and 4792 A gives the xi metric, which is 4.93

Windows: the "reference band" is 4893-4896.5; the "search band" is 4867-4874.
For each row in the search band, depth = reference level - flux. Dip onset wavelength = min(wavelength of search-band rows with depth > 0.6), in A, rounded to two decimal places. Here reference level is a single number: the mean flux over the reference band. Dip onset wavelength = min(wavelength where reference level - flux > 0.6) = 4867.87 A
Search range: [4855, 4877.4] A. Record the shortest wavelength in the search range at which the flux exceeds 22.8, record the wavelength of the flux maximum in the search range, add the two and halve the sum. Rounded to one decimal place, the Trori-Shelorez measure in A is 4858.9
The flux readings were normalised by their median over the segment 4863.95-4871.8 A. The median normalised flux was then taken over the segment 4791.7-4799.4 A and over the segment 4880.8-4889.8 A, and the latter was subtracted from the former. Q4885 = 0.13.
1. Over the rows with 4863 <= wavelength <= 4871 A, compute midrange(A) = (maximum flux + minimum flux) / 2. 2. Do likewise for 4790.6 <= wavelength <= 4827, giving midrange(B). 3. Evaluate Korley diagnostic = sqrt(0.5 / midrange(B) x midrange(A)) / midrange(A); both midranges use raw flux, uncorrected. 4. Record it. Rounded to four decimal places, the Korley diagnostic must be 0.0313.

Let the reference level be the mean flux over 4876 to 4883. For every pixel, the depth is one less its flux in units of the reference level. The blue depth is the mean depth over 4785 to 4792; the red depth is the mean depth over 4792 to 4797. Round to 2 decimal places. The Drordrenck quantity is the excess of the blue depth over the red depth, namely 0.05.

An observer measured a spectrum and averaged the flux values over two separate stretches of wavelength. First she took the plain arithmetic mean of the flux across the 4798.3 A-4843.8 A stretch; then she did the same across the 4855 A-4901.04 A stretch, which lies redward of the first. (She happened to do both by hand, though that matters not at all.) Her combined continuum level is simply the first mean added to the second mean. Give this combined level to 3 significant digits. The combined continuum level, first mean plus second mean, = 46.0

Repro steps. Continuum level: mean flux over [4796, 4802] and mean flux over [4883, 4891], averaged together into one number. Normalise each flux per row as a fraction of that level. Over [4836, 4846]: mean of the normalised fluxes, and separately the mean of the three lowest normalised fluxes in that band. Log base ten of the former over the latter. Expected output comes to 0.013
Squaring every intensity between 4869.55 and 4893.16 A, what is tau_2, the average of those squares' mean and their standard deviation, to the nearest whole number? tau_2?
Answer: 259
